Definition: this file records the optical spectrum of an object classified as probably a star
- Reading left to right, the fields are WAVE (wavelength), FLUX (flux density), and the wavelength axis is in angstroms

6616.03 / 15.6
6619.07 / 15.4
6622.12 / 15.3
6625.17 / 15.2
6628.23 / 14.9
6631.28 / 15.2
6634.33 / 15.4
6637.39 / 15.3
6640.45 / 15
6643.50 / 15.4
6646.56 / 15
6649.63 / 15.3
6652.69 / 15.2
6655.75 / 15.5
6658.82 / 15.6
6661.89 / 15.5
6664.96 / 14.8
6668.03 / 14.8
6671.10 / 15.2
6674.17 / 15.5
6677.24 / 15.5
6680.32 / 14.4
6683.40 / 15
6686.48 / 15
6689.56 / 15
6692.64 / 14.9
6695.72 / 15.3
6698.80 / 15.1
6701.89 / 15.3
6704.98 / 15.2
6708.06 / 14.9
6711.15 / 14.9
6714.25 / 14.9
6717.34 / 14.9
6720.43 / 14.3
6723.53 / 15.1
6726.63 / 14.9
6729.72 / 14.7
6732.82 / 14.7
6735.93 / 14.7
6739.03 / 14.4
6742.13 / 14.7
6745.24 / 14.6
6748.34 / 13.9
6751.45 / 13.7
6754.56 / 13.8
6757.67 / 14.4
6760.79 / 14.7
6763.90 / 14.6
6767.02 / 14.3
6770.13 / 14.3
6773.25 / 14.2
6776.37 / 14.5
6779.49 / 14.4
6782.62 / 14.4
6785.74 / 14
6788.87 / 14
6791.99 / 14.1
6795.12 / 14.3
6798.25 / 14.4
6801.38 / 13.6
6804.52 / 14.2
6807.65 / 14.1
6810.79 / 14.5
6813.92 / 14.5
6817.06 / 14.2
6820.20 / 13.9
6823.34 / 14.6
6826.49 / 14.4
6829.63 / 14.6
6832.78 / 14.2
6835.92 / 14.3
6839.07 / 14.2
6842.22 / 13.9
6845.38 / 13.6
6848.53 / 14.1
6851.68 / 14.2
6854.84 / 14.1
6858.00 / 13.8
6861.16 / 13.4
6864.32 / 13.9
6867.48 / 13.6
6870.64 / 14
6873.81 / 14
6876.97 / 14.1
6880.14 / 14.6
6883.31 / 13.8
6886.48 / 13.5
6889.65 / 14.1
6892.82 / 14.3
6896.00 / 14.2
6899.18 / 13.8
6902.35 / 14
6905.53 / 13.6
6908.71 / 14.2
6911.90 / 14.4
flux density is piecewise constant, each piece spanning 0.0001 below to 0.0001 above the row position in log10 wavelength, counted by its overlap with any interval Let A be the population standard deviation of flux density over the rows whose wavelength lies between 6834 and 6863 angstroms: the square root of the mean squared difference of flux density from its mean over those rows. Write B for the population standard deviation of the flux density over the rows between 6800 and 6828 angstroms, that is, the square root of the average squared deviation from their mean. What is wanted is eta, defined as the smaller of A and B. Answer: 0.29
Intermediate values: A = 0.29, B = 0.305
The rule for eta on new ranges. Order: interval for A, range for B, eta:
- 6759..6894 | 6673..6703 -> 0.31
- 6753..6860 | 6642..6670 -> 0.27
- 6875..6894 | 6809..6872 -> 0.33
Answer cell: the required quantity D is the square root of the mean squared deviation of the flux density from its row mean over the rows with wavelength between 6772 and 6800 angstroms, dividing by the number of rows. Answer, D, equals 0.18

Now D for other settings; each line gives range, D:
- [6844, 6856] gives 0.23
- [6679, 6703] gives 0.26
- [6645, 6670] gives 0.30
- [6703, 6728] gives 0.25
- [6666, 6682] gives 0.43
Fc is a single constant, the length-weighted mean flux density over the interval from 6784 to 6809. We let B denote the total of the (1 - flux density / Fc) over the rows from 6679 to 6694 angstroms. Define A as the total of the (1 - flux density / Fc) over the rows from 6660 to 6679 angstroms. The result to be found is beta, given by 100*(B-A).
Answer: 21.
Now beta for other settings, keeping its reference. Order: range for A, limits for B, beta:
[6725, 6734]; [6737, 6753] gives 8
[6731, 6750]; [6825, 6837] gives 9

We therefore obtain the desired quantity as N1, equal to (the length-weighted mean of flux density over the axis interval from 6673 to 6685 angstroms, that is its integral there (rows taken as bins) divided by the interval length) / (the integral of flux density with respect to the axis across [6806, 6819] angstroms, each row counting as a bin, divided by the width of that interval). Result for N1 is 1.053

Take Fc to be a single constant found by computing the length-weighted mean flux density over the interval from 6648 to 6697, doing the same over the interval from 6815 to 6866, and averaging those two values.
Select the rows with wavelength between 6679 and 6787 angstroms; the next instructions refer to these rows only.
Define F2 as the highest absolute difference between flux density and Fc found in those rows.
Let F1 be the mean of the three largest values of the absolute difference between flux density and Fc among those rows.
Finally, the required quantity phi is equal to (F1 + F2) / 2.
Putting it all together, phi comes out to 0.87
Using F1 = 0.82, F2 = 0.92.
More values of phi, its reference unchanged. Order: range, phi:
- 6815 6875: 1.15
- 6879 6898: 0.97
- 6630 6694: 0.95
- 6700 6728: 0.63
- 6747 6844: 0.97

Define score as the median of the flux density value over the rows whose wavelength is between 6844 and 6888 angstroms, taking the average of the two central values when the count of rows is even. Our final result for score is 13.95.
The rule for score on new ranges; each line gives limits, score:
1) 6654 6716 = 15.05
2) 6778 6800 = 14.30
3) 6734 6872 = 14.20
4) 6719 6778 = 14.50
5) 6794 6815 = 14.30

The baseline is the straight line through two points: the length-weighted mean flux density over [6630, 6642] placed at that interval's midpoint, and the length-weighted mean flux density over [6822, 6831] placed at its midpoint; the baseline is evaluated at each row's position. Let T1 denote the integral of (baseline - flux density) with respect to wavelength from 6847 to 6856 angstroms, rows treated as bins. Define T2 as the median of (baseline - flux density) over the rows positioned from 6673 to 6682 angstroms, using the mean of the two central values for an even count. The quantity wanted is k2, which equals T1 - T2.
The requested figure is 3.1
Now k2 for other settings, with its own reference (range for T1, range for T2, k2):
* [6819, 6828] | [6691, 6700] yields 2.1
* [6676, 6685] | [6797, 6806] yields 0.7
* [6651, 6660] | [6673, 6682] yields -2.0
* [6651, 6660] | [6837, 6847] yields -2.9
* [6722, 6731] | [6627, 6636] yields -0.1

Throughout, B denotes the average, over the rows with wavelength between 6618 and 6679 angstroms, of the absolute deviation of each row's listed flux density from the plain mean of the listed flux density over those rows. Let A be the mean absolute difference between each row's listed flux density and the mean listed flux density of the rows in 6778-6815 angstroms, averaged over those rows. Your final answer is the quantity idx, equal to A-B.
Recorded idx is 0.01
